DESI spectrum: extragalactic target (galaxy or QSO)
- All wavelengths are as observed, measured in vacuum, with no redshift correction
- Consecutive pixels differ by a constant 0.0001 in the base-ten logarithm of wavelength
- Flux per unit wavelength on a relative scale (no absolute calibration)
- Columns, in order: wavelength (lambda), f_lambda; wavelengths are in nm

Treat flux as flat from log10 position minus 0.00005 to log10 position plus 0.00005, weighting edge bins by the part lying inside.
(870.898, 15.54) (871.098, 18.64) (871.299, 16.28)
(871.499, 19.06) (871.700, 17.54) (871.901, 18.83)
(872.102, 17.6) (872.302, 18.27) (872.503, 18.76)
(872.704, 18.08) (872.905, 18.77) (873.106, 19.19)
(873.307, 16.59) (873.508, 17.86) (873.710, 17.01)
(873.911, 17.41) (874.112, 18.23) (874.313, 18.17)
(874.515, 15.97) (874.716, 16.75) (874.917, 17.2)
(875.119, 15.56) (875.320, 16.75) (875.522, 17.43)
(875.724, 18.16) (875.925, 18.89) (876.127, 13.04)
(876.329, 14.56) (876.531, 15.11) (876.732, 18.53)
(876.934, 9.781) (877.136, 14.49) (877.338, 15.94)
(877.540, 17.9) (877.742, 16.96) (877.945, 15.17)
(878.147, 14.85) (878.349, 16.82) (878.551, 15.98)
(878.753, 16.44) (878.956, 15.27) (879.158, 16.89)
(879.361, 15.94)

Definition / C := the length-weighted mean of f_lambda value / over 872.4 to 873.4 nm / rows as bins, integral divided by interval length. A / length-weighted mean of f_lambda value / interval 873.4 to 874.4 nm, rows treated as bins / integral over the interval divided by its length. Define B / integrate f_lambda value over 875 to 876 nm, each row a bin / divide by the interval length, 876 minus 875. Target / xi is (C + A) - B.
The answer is 19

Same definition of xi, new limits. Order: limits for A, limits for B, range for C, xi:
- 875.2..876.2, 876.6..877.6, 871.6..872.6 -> 20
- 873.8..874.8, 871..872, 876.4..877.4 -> 14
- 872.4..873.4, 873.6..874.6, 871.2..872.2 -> 19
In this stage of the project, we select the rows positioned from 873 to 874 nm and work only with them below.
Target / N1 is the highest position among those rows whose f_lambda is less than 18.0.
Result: 873.911 nm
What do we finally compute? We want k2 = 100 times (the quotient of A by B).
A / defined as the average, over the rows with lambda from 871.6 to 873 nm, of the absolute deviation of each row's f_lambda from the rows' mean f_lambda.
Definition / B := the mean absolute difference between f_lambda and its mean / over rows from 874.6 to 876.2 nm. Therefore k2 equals 37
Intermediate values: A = 0.4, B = 1.2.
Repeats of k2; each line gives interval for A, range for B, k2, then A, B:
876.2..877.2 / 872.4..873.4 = 250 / 1.9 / 0.8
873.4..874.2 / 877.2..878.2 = 41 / 0.4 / 1.0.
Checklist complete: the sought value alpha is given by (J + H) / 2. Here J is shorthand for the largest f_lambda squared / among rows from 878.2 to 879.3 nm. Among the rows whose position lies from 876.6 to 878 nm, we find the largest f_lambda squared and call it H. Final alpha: 314.3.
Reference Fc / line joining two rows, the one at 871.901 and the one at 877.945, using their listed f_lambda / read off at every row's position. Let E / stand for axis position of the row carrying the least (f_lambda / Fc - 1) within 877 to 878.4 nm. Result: 877.136 nm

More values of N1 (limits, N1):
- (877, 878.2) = 878.147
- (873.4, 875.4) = 875.320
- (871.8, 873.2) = 872.102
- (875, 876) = 875.522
